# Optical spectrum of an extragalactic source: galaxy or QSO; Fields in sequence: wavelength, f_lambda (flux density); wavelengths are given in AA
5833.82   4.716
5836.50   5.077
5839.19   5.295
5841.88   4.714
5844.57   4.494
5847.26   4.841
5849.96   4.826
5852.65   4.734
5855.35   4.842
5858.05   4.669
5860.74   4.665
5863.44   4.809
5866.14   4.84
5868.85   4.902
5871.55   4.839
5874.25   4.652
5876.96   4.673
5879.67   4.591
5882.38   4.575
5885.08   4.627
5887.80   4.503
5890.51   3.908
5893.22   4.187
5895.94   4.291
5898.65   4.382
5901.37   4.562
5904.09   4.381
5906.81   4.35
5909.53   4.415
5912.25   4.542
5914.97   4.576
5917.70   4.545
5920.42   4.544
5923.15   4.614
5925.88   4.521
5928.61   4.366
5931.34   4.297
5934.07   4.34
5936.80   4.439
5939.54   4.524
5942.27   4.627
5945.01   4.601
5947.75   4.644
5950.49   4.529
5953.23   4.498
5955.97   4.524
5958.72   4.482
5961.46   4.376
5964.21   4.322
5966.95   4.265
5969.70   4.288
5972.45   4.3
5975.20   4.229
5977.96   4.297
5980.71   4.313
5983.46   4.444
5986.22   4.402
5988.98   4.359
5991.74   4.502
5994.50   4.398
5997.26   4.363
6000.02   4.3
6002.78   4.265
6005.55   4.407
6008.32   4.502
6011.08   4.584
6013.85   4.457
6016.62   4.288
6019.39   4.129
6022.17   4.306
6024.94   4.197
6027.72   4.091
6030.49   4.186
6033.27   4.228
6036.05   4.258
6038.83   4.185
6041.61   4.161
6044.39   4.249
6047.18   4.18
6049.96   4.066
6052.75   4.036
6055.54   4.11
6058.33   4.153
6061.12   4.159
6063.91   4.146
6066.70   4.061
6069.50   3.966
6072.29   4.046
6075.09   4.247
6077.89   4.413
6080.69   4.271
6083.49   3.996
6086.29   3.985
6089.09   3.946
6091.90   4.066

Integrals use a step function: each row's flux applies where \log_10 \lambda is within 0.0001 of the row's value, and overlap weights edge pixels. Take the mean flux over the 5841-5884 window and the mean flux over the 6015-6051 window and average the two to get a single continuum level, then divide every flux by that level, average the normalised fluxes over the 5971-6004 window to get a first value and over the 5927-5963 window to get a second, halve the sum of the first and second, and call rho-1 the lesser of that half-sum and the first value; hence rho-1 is 0.974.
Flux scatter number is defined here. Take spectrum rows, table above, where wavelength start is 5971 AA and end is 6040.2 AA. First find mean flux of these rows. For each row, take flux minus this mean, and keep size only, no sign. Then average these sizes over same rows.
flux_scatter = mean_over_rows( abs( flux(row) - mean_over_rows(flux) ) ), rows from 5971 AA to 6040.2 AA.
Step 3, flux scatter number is 0.098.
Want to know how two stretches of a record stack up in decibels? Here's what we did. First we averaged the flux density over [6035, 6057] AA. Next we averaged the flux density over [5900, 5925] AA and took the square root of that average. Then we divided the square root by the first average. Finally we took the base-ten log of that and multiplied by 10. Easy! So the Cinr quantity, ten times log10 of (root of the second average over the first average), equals -2.92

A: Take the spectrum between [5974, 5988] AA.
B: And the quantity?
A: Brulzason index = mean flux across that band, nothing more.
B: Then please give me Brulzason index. 4.34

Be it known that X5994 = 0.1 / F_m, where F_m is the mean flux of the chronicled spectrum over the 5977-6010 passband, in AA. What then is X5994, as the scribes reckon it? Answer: 0.0228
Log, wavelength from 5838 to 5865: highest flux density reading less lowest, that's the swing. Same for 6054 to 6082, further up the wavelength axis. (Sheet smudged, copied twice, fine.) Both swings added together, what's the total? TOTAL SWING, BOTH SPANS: 1.25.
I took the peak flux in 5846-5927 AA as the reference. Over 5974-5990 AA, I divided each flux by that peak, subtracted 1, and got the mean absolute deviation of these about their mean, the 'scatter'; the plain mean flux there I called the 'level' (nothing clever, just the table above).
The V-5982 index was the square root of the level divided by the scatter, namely 18.7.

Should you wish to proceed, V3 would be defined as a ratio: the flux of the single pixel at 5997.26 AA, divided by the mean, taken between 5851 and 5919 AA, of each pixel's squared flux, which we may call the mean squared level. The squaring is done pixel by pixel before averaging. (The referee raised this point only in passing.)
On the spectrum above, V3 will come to 0.209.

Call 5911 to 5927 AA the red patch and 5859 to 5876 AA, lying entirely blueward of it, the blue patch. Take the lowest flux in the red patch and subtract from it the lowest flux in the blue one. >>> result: -0.13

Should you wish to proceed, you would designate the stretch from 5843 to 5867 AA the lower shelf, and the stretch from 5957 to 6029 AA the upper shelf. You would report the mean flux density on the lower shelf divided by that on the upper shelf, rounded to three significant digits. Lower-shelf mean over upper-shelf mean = 1.09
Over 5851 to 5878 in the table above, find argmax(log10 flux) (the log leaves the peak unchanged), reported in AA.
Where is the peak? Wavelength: 5868.85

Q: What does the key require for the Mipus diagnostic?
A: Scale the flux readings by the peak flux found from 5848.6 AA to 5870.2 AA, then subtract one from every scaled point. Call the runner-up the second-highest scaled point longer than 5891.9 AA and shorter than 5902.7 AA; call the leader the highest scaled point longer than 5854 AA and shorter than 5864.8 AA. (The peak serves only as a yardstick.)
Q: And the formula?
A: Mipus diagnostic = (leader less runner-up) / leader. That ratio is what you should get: -7.7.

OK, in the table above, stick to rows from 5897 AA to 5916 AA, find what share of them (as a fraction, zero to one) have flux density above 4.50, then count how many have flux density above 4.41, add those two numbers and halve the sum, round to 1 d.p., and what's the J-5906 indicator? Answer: 2.2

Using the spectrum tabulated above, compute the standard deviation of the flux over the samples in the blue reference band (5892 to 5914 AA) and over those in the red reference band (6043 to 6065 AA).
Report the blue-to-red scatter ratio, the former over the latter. 1.8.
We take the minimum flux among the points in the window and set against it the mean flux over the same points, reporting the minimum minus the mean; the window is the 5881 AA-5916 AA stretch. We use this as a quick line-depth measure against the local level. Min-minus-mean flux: -0.50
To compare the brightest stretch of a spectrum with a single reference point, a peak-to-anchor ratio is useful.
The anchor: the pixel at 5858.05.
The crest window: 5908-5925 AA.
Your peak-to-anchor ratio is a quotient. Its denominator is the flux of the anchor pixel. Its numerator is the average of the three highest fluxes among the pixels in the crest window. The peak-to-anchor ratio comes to 0.98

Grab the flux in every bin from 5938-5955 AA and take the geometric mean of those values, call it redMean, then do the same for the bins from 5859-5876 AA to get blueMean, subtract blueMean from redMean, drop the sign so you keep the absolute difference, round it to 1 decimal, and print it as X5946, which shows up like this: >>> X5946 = 0.2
